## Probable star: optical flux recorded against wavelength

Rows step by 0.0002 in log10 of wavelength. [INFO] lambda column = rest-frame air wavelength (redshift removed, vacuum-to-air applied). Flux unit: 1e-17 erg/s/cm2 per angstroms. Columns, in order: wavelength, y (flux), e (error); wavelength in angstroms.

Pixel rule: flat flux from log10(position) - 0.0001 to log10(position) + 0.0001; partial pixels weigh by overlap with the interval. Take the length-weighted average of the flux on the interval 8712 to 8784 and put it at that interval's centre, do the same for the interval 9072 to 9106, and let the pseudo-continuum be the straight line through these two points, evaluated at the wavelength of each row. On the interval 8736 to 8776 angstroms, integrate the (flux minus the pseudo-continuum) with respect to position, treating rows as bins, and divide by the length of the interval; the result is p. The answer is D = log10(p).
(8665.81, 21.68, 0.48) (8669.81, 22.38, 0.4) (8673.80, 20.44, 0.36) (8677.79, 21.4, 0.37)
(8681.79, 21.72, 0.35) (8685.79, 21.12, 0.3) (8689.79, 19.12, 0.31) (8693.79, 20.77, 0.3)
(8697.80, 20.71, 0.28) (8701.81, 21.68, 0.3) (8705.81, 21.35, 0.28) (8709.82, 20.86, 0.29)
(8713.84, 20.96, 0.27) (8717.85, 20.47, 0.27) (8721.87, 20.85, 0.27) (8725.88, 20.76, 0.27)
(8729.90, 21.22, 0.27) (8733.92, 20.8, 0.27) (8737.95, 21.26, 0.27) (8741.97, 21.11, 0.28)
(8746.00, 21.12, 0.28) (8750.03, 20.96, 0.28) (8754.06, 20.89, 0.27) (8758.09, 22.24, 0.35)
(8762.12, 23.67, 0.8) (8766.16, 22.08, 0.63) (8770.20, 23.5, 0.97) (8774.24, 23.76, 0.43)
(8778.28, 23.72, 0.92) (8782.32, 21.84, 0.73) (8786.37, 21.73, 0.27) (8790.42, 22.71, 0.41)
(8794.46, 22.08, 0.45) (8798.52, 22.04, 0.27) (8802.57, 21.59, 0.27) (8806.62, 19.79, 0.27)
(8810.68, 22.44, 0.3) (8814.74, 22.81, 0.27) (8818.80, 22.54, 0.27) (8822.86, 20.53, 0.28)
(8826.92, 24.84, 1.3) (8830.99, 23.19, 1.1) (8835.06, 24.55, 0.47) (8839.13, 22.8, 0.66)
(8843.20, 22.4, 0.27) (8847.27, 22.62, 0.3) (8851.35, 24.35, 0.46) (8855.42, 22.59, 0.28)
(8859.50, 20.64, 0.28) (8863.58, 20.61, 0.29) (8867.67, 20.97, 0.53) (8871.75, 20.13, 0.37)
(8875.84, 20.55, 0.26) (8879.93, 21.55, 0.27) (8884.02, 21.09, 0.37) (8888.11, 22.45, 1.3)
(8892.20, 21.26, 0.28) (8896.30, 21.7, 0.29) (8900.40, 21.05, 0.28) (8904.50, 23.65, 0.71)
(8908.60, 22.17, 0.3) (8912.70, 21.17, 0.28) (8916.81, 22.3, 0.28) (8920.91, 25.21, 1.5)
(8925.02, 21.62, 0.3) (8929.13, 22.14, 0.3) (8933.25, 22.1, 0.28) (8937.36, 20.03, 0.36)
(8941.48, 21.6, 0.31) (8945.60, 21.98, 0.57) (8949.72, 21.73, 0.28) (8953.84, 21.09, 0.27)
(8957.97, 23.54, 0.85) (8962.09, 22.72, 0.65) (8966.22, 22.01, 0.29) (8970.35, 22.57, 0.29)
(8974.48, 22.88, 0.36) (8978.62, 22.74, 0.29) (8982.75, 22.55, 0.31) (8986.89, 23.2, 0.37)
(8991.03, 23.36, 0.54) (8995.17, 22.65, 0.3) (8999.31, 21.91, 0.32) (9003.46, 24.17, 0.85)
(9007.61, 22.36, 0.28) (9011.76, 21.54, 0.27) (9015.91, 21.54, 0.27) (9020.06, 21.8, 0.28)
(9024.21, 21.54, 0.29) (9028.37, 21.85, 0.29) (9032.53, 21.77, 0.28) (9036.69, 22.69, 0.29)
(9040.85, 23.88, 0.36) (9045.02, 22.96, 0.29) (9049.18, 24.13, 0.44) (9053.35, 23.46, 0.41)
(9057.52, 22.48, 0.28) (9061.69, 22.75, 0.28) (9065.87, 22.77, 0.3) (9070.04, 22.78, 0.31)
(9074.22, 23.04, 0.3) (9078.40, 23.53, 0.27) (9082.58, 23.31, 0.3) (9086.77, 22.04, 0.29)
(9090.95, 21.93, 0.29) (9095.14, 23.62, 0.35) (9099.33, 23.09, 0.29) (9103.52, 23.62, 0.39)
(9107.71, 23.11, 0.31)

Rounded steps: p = 0.281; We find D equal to -0.6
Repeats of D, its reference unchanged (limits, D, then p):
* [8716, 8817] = -1.9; 0.014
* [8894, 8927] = -2.8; 0.002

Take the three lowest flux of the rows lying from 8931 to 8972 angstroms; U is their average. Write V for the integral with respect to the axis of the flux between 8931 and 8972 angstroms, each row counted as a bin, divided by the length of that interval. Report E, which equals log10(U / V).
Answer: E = -0.021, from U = 20.9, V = 21.9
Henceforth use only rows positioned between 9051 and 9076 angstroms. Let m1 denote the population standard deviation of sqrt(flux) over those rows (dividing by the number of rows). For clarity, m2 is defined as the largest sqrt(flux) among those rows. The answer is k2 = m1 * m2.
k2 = 0.15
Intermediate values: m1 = 0.03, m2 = 4.84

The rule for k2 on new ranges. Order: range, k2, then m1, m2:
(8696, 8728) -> 0.18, 0.04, 4.66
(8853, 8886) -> 0.37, 0.08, 4.75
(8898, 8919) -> 0.48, 0.10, 4.86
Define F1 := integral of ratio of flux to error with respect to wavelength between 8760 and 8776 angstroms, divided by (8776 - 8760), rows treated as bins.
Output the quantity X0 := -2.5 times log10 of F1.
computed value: -3.9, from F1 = 36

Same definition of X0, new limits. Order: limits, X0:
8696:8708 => -4.7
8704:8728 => -4.7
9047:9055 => -4.4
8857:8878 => -4.5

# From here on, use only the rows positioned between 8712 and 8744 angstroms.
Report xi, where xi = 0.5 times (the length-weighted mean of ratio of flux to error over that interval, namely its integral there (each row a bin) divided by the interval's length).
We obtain 39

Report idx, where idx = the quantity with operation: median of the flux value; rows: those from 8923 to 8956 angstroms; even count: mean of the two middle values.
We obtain 21.7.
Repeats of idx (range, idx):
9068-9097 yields 23.0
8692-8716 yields 20.9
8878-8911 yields 21.6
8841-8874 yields 21.7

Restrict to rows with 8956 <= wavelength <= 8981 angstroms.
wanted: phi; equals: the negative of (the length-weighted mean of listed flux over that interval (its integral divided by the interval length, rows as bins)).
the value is -22.7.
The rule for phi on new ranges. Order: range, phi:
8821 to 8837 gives -23.3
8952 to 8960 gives -22.3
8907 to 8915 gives -21.7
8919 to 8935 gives -22.7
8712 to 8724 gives -20.8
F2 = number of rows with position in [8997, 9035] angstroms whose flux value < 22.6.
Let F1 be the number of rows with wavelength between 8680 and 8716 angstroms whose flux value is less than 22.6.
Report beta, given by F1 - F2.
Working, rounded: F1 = 9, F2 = 8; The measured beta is 1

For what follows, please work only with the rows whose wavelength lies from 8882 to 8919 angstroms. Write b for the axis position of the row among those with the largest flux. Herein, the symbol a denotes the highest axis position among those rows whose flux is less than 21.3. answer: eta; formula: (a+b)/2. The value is 8908.6 angstroms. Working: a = 8912.70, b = 8904.50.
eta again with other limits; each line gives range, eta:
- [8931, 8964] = 8955.9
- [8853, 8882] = 8865.6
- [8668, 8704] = 8683.8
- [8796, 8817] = 8810.7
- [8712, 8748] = 8742.0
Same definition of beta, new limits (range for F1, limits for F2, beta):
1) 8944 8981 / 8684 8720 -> -4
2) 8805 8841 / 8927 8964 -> -3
